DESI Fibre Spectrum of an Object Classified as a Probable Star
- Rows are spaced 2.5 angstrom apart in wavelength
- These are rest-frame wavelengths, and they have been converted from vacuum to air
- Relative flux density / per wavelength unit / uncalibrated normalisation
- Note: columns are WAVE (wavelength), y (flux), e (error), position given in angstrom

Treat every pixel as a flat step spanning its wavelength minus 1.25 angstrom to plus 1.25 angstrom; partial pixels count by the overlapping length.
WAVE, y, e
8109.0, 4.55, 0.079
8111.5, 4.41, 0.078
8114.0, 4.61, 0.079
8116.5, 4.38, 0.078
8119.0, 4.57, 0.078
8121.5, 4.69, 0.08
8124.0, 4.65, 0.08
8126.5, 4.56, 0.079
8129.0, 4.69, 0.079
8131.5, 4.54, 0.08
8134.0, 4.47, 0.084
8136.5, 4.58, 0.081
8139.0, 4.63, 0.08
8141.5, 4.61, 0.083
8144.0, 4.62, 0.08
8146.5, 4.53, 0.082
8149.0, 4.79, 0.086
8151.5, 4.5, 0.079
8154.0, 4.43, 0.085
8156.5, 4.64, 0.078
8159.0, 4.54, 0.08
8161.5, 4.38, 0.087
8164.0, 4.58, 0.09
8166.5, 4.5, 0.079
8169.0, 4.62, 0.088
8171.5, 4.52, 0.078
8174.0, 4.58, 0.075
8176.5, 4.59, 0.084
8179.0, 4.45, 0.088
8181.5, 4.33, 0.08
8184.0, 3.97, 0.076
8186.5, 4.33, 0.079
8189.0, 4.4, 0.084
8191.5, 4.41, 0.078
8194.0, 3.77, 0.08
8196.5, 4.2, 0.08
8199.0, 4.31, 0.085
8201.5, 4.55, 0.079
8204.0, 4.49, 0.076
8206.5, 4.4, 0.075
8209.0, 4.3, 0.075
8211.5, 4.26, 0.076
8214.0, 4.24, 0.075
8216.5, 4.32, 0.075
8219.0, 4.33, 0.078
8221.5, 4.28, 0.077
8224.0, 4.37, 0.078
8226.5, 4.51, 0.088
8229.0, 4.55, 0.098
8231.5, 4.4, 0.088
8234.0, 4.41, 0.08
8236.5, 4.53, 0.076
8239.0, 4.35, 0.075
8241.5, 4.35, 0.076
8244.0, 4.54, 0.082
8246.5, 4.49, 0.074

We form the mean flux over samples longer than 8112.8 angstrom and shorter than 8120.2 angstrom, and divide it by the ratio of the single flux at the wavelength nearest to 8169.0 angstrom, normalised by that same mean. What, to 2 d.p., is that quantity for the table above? 4.42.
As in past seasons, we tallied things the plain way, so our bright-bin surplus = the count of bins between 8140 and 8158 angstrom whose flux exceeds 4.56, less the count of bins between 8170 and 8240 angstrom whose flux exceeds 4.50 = -3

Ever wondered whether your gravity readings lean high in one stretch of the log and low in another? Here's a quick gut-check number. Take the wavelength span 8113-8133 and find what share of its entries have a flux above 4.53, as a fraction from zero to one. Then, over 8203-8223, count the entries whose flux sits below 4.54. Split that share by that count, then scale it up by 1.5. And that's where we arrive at 0.16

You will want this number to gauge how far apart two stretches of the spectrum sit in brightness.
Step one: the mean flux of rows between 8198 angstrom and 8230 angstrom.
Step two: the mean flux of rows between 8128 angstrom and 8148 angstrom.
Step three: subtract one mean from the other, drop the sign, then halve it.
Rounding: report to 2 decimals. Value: 0.10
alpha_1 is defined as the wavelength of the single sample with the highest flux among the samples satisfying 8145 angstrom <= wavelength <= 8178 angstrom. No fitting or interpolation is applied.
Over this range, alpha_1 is 8149.0 angstrom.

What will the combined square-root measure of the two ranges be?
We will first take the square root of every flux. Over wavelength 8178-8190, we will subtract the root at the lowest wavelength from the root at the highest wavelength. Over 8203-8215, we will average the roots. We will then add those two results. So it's 2.07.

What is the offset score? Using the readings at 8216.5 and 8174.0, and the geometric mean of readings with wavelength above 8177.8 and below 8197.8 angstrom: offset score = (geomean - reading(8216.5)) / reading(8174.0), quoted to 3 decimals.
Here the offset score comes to -0.020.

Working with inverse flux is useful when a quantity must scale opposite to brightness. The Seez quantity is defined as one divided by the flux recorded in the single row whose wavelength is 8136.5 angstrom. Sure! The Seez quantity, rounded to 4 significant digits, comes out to 0.2183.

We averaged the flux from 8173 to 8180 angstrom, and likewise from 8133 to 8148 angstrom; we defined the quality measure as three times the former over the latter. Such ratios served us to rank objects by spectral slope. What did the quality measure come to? 2.98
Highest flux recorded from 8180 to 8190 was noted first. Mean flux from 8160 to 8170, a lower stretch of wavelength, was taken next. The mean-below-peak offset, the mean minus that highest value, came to 0.12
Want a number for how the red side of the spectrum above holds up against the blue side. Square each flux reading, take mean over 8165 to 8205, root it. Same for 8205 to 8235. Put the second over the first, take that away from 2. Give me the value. 1.00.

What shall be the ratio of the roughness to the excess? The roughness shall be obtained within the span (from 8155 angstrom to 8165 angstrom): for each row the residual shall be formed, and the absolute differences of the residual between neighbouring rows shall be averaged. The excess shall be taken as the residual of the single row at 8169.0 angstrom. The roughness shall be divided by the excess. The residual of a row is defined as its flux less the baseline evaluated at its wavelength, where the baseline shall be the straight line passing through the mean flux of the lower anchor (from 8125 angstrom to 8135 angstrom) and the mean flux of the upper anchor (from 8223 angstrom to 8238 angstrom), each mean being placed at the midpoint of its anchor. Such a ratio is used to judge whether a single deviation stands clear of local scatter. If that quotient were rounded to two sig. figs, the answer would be 1.6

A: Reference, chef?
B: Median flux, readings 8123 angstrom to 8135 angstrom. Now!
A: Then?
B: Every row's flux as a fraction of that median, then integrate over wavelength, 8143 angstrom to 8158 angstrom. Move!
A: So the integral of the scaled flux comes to 15 angstrom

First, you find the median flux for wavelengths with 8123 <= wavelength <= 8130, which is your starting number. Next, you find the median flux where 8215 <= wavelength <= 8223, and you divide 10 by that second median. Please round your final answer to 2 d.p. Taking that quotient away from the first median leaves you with 2.34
